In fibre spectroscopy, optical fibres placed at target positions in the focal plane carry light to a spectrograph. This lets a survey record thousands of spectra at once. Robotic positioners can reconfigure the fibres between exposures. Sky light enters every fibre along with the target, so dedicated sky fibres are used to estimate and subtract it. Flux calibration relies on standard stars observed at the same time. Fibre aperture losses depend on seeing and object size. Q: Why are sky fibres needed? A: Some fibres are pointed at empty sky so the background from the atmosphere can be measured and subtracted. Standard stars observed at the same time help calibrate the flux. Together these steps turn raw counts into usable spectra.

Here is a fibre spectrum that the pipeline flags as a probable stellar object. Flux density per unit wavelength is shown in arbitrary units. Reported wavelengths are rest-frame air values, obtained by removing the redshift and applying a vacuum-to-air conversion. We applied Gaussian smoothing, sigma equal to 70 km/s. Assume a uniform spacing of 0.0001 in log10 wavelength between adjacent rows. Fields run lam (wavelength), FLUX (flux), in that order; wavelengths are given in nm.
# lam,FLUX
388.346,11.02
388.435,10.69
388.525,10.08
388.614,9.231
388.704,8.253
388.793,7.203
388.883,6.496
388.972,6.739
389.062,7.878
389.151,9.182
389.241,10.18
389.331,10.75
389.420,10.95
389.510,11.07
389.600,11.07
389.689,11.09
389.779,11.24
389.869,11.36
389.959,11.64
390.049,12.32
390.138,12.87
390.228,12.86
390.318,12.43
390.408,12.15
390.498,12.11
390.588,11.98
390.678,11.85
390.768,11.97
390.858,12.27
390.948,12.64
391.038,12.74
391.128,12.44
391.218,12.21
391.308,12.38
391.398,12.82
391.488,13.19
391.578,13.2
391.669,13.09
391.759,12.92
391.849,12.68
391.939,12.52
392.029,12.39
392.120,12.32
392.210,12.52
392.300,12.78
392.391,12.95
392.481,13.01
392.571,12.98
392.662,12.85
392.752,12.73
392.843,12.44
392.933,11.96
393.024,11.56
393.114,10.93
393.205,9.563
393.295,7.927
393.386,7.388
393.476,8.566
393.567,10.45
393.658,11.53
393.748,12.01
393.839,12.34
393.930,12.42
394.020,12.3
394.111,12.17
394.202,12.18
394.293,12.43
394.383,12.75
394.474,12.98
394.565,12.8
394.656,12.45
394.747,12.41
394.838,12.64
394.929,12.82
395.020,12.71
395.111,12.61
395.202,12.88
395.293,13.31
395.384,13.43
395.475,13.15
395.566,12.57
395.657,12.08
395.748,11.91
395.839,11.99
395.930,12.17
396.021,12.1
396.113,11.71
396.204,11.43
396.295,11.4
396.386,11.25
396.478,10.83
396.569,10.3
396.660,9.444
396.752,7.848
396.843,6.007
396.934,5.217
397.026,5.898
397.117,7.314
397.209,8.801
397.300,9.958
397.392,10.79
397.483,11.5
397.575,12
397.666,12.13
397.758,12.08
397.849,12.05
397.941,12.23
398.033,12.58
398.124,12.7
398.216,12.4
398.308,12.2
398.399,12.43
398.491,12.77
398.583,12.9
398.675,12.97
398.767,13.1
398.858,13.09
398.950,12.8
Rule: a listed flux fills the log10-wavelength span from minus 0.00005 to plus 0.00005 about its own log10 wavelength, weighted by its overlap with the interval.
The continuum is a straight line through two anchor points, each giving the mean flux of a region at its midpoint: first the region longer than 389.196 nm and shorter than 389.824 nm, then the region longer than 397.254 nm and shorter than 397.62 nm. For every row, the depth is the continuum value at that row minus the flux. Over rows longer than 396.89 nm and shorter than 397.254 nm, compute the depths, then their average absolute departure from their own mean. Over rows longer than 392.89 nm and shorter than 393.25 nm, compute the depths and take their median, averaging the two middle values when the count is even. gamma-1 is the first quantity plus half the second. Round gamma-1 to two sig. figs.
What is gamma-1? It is 1.1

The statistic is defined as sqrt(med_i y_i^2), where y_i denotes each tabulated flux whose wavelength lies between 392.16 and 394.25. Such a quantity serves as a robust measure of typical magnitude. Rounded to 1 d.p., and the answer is 12.2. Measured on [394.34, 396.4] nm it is 12.6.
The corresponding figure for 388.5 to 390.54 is 11.1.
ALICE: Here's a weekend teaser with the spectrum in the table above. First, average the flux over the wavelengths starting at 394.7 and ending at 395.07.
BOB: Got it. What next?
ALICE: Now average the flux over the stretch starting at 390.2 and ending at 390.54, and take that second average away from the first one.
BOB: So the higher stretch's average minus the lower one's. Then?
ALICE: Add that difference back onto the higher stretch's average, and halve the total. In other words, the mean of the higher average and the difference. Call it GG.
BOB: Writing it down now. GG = 6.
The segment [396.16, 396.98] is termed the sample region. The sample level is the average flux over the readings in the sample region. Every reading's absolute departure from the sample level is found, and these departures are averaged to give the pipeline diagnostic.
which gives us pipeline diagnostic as 2.0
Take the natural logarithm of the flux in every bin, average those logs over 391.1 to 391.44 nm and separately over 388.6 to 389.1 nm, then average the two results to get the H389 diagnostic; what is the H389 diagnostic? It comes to 2.27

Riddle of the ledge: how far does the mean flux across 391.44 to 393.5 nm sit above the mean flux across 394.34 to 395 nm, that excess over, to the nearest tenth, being -0.8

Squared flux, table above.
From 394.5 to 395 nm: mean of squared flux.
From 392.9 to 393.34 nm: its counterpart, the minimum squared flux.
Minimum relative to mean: 0.4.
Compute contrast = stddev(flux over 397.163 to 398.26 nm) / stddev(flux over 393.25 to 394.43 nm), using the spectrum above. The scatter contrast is 0.62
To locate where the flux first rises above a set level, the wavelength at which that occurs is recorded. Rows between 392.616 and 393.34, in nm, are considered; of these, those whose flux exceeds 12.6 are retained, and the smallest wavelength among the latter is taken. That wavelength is 392.662 nm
